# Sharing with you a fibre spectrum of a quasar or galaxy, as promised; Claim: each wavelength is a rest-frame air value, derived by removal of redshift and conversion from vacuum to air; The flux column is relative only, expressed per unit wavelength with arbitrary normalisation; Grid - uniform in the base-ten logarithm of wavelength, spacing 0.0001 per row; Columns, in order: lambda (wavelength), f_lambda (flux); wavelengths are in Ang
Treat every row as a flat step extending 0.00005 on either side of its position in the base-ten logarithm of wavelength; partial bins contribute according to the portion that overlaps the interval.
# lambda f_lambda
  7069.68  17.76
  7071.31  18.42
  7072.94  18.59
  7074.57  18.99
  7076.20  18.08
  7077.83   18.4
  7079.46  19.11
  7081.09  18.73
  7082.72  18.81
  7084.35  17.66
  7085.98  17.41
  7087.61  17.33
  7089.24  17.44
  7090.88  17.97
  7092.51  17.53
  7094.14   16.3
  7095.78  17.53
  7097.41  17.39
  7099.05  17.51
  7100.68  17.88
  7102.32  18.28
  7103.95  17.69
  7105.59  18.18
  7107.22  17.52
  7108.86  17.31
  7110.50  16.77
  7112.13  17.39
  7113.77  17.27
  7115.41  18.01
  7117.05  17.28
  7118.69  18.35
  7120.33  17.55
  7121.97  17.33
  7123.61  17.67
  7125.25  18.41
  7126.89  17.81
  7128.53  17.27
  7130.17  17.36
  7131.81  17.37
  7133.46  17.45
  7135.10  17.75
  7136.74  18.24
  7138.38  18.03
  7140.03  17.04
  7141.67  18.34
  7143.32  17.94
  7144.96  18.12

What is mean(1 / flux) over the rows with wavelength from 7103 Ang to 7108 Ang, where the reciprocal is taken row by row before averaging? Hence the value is 0.0562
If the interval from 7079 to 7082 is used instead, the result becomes 0.0529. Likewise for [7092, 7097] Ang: 0.0585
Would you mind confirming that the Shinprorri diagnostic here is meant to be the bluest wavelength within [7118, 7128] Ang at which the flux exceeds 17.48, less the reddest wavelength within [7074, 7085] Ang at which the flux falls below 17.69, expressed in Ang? 34.3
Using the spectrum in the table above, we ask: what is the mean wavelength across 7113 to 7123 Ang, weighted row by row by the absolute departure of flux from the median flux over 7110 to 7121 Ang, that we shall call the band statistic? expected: 7117.5 Ang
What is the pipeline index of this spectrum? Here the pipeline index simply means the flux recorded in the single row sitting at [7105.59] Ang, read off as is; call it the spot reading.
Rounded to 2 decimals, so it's 18.18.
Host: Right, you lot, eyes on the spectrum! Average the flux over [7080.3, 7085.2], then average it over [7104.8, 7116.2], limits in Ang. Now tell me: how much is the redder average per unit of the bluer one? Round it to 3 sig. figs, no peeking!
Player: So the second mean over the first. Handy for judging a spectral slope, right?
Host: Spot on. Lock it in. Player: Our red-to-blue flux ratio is 0.951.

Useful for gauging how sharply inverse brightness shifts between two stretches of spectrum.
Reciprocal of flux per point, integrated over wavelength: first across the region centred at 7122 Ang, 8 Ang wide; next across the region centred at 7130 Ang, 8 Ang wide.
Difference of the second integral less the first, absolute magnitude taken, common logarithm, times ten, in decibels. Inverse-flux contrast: -20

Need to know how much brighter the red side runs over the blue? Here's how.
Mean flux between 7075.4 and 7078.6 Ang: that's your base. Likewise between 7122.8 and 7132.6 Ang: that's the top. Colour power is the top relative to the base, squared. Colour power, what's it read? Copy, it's 0.94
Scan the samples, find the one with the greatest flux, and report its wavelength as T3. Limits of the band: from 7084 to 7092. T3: 7090.88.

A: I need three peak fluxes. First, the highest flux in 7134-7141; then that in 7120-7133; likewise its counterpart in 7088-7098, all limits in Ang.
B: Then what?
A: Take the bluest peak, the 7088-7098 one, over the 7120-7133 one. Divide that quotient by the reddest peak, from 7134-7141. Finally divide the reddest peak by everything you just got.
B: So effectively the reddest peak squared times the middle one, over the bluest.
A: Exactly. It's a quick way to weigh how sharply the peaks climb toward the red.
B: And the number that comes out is 341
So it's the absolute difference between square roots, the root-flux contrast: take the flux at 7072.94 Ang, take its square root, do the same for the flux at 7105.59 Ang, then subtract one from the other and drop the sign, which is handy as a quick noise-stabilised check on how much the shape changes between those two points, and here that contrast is 0.05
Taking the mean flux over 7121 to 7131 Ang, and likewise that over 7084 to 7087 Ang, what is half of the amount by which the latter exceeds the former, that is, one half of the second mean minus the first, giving -0.1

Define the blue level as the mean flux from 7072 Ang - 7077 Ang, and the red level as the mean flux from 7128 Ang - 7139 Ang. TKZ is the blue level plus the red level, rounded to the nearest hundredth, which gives 36.19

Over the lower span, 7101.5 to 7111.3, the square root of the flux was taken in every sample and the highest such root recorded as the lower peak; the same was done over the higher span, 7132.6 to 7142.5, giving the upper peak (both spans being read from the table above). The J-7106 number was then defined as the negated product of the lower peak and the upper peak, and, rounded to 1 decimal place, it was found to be -18.3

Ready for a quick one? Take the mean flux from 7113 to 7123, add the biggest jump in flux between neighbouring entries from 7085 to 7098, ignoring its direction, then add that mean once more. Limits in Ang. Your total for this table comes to 36.5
